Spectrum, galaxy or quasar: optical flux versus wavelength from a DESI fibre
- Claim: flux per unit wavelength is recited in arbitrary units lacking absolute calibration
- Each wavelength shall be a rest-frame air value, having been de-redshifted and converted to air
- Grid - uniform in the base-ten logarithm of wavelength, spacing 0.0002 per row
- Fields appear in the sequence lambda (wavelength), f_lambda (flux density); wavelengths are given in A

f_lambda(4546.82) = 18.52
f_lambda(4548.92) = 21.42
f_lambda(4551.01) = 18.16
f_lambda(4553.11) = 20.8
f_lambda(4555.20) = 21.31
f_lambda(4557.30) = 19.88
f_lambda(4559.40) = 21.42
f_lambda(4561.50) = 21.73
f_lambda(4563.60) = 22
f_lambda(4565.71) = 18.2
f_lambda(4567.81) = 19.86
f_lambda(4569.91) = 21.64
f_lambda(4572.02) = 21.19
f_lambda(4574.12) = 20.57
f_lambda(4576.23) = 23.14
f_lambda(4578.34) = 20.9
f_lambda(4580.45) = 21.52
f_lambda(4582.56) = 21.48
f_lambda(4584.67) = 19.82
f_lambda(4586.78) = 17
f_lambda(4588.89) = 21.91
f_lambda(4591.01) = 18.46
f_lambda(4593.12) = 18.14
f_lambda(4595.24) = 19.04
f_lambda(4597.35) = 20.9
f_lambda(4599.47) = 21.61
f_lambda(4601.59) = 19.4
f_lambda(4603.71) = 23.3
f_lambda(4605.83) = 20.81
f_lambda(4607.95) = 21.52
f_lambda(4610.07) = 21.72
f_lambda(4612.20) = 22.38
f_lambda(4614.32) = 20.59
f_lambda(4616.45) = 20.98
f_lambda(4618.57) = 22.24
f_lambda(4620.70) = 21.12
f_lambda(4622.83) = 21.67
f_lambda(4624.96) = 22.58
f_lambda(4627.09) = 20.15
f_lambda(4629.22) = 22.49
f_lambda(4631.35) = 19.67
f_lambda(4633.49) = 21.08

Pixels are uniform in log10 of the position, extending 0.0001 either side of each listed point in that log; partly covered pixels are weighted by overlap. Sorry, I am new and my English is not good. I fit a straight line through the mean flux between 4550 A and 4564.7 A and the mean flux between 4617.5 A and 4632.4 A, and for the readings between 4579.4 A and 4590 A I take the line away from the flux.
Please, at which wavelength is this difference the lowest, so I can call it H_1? 4586.78 A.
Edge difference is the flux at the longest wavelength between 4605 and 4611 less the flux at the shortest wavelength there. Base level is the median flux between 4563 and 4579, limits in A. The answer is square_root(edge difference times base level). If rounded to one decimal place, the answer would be 4.4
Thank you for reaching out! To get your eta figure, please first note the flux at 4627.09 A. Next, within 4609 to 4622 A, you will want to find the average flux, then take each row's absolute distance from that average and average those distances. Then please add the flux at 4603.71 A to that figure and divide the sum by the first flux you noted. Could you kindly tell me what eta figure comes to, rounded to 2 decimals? 1.19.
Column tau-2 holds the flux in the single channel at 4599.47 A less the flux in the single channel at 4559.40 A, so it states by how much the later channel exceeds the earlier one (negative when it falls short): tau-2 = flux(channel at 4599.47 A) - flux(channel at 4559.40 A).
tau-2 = 0.2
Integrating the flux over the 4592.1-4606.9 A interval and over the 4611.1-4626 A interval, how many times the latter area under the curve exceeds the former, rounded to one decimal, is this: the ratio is 1.1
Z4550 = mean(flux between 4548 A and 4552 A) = 19.79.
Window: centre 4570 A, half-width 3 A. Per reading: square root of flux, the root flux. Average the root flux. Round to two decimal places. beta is 4.57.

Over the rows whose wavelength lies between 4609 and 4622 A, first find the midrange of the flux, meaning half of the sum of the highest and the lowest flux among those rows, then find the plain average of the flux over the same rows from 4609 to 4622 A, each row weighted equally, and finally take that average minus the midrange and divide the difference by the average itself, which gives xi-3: 0.00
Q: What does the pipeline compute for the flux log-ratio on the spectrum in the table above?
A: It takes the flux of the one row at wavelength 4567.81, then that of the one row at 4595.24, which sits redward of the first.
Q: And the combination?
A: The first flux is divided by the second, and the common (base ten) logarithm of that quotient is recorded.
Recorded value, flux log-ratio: 0.018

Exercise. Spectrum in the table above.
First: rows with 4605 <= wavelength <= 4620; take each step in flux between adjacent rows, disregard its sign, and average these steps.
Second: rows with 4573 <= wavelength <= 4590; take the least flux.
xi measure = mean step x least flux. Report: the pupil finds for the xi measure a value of 14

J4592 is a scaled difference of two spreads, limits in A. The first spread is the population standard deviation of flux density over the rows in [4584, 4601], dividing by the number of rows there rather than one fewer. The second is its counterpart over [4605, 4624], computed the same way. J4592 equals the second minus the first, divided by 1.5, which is -0.71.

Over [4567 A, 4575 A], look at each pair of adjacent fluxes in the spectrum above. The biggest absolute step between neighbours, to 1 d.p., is 1.8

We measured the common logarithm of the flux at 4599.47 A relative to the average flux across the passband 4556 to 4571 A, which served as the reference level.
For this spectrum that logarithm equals 0.019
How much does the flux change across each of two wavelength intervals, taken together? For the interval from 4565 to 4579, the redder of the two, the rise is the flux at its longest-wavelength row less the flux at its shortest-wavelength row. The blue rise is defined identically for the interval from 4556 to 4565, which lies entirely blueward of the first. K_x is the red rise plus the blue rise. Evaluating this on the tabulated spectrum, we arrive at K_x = 5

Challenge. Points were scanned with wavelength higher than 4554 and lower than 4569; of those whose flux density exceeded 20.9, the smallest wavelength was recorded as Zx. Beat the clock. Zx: 4555.20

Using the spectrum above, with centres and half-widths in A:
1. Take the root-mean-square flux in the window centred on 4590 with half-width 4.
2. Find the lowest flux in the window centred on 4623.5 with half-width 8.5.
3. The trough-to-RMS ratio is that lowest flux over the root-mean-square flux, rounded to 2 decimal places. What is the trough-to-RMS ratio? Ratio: 1.04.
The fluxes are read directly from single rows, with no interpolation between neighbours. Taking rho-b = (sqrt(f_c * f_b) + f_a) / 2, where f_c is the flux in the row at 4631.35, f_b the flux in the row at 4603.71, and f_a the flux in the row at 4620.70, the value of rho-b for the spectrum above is 21.3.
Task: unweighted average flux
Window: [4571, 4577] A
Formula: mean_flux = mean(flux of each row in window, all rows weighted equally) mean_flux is 21.6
